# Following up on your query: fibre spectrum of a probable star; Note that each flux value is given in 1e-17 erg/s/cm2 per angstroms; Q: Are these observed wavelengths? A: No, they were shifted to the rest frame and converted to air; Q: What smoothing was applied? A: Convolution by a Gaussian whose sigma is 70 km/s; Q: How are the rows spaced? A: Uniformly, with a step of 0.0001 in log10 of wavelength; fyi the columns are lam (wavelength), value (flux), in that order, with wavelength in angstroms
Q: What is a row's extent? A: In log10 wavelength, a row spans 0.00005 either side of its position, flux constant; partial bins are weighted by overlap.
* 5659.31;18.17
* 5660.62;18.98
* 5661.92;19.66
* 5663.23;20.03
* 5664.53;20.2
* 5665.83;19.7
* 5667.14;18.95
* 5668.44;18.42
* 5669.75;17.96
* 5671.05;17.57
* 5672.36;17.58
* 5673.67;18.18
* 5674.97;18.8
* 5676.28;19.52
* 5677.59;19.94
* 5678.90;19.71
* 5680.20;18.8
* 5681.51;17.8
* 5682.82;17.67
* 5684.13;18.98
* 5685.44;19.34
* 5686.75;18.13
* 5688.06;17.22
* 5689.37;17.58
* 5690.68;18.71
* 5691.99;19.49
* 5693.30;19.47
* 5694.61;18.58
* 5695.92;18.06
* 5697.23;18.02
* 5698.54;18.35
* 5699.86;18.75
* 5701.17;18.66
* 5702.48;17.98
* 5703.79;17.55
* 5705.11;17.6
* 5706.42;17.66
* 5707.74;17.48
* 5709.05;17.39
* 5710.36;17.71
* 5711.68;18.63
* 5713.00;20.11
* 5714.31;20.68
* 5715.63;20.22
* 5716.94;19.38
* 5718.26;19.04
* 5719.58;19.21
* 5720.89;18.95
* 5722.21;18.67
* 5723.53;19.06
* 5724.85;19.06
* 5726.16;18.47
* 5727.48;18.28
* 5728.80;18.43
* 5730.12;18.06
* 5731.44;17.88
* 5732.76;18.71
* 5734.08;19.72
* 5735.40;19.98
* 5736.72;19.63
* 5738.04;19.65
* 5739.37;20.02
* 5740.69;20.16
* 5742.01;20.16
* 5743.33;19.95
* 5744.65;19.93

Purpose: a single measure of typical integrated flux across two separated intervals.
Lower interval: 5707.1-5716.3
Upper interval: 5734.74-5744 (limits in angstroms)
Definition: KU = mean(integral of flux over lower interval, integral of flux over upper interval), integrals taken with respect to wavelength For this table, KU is 179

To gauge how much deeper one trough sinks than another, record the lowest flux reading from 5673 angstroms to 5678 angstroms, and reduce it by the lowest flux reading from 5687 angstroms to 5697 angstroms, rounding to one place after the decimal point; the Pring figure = 1.0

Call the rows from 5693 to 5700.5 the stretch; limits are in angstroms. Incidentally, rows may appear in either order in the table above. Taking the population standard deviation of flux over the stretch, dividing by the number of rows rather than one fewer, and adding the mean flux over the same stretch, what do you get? 19.0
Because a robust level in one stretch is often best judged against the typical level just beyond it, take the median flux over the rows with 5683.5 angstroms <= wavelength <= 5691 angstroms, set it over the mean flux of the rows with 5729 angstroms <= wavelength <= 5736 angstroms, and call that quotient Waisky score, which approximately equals 0.98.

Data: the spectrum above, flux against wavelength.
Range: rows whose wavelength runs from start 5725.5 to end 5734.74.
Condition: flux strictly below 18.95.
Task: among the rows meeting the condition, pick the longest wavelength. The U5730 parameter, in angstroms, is 5732.76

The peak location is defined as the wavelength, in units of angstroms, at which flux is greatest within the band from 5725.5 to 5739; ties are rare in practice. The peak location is 5735.40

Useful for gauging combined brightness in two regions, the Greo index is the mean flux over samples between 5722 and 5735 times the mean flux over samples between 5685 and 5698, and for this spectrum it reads 344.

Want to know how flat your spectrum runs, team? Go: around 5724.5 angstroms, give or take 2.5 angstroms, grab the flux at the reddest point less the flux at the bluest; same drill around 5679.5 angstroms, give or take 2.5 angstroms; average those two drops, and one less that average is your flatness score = 2.2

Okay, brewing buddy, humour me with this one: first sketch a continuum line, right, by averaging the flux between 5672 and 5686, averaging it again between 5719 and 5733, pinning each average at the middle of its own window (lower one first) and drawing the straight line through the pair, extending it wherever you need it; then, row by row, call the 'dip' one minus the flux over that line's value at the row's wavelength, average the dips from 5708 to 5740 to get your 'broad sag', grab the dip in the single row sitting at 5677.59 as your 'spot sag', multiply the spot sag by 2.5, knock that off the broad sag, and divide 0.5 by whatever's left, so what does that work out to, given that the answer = 3.7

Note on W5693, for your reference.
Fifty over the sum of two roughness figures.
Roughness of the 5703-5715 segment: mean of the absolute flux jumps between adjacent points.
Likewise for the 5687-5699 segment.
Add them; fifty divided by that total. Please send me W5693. 52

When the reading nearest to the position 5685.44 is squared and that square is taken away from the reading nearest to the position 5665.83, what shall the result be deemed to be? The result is -354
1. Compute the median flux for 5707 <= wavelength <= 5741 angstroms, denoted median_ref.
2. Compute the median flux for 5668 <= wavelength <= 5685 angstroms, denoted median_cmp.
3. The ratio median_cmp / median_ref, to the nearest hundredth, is 0.97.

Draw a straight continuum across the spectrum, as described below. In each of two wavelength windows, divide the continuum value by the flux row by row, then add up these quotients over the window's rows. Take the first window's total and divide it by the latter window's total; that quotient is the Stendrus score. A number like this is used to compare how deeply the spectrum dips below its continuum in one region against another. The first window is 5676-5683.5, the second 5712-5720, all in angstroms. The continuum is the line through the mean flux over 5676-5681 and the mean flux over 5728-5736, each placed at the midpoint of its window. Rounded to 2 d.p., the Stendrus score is 1.07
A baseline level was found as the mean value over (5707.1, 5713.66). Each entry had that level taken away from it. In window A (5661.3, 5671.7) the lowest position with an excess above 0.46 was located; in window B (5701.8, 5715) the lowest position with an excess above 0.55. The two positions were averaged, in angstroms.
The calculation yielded 5687.5 angstroms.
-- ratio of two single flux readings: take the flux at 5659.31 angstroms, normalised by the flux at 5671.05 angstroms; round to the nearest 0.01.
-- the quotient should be 1.03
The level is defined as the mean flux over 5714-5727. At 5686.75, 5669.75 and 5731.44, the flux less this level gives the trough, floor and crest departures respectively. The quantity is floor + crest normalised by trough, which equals 2.4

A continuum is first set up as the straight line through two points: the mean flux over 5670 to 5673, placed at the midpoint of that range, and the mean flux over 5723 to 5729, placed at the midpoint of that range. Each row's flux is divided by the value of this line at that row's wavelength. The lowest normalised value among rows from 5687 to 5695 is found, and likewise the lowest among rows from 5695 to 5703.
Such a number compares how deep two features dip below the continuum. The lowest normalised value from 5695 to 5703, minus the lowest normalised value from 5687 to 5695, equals 0.03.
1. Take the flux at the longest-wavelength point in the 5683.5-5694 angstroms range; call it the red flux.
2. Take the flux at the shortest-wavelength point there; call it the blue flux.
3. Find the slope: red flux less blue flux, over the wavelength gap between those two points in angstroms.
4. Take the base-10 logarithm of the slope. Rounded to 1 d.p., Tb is -1.3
